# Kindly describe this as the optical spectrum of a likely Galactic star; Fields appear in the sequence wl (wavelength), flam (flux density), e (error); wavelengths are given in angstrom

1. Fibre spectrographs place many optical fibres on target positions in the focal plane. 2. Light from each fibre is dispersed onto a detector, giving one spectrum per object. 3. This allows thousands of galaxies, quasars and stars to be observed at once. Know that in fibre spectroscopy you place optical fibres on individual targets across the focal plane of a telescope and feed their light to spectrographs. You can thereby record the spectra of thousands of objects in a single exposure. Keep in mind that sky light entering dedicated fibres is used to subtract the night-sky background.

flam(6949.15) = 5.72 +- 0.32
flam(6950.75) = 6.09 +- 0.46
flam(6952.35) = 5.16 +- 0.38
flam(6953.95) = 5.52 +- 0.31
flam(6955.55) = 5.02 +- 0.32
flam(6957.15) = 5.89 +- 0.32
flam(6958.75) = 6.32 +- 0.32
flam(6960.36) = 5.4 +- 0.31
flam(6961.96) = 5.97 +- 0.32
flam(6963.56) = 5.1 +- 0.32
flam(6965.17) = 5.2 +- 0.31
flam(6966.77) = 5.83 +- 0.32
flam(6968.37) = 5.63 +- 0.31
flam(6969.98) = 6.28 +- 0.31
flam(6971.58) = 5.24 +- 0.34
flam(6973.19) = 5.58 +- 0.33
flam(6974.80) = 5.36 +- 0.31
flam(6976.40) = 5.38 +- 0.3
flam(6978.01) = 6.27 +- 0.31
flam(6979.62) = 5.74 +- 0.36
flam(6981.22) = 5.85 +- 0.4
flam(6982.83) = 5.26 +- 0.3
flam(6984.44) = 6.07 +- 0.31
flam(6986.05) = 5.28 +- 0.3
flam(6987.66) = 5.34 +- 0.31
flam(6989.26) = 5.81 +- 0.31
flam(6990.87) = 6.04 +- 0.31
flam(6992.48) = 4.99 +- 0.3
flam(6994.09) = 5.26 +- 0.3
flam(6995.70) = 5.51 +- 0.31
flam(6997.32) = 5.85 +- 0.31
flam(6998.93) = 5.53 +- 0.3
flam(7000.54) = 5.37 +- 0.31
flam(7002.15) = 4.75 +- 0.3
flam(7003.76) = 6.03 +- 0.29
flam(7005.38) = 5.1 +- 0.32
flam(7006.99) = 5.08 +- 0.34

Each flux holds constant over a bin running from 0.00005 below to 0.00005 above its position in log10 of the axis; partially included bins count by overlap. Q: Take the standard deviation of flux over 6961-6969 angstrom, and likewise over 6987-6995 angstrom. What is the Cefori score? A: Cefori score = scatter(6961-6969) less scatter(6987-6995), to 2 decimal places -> -0.04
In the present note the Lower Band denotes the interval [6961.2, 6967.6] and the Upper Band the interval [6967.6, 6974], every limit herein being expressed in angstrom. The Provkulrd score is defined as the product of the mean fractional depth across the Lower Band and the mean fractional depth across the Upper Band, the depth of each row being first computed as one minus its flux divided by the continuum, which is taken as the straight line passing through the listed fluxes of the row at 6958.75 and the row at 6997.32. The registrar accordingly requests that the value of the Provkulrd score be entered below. 0.0093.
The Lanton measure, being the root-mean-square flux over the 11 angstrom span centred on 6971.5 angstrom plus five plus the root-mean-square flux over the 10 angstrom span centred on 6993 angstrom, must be 16.2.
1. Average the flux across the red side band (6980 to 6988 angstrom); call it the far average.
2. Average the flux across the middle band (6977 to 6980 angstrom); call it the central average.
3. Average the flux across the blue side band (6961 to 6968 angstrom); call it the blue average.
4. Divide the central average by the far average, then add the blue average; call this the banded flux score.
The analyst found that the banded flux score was 6.61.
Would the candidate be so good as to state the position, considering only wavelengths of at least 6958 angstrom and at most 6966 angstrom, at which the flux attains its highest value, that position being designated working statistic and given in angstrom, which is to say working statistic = 6958.75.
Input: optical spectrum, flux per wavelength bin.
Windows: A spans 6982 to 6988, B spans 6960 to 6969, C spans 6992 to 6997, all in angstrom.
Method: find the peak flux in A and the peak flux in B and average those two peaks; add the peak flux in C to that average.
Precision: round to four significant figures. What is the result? 11.53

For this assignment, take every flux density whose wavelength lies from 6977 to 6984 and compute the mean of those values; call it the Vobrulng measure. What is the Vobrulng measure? 5.78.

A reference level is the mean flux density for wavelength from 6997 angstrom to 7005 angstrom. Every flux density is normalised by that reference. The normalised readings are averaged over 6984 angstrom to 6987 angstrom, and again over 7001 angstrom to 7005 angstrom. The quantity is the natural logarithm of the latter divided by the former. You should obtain -0.05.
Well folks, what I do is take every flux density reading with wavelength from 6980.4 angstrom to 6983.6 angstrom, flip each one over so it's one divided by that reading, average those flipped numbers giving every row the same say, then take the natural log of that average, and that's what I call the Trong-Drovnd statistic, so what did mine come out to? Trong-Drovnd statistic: -1.71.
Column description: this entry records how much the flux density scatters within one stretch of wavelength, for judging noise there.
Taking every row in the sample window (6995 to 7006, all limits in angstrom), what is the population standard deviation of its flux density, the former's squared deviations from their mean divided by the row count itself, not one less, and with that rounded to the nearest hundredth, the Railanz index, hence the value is 0.40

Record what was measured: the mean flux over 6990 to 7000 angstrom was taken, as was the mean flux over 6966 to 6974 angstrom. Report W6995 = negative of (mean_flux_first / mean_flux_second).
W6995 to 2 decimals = -0.97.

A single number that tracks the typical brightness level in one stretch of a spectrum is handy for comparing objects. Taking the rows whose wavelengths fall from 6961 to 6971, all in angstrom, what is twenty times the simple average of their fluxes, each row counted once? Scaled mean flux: 113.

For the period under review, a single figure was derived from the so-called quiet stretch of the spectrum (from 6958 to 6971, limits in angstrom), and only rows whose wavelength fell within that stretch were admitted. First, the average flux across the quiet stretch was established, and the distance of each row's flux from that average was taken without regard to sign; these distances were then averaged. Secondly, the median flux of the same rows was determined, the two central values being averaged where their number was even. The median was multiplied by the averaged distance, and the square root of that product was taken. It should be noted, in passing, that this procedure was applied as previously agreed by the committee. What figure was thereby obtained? 1.48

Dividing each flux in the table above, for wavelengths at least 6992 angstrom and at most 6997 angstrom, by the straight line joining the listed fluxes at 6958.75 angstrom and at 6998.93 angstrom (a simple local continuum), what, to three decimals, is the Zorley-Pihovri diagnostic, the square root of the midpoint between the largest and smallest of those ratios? 0.966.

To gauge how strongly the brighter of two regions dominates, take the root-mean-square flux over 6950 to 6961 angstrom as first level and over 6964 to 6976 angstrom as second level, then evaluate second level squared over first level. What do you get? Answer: 5.55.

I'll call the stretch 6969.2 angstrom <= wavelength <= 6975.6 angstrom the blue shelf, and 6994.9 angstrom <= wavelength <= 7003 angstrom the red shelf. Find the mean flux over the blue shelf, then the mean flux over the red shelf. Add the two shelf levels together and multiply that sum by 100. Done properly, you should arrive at 1102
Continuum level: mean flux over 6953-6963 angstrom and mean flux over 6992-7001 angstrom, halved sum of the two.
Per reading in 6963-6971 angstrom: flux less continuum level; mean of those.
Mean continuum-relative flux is 0.06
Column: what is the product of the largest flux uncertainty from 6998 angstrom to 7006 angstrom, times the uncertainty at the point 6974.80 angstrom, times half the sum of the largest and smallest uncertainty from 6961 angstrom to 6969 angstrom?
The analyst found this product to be 0.0312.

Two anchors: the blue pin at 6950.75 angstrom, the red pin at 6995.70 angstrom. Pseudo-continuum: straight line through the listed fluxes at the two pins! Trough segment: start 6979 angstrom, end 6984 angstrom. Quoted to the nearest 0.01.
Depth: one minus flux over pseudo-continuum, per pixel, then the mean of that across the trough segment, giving 0.01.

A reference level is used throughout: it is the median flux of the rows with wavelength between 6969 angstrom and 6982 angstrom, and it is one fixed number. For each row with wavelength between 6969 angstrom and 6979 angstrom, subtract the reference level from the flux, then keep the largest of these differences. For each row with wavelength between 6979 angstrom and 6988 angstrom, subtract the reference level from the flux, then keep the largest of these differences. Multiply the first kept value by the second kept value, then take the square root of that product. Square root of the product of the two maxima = 0.504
